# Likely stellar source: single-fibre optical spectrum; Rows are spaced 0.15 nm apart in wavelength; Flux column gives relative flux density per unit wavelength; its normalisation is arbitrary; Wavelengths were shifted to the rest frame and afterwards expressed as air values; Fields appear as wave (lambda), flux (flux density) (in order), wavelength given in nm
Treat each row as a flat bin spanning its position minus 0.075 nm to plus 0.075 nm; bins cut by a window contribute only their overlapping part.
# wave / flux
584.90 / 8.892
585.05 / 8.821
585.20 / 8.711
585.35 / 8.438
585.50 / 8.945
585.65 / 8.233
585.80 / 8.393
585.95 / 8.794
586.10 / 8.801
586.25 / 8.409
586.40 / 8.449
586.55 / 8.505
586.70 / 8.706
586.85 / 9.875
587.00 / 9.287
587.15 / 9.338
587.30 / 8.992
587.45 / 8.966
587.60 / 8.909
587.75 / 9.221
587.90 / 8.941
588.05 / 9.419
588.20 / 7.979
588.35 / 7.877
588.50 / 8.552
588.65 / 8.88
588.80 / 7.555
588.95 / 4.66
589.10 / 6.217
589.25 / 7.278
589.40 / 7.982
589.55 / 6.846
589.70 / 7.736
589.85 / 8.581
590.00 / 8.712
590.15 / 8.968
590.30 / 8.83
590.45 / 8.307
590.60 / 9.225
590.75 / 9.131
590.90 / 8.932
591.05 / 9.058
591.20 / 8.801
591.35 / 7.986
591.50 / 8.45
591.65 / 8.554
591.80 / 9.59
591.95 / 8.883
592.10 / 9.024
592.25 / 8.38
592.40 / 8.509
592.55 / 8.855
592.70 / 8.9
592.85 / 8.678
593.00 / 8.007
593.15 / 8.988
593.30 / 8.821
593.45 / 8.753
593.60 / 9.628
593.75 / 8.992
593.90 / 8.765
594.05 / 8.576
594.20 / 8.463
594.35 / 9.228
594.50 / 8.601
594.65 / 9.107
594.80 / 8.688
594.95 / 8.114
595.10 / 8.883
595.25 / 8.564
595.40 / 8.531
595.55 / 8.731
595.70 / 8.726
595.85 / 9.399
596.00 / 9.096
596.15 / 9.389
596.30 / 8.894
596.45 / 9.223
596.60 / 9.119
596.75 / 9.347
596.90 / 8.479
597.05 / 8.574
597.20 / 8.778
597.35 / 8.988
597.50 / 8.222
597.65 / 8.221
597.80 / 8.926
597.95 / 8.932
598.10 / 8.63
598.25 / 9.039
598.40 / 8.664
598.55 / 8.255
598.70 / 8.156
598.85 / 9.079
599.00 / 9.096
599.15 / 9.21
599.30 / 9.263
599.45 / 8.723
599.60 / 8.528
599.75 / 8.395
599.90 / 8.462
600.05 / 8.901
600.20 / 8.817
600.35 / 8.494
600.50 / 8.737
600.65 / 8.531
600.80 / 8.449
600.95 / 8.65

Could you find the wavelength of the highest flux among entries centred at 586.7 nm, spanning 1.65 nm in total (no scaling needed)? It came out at 586.85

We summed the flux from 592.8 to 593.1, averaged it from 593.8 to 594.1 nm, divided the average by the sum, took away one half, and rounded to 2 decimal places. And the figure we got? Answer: 0.02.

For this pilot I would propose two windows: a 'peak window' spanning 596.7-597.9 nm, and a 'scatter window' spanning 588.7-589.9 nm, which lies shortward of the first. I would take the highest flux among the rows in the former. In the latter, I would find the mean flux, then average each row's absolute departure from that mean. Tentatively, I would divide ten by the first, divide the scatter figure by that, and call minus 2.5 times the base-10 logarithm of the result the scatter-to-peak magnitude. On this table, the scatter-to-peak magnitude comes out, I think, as 0.19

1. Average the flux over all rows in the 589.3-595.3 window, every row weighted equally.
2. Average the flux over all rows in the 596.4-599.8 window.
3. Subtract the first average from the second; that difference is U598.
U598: 0.10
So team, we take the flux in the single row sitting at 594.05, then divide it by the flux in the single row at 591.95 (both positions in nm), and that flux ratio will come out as 0.97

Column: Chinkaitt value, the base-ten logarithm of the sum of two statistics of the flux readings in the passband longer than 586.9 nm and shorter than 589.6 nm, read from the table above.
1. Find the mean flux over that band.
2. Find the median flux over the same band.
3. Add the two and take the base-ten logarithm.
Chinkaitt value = 1.23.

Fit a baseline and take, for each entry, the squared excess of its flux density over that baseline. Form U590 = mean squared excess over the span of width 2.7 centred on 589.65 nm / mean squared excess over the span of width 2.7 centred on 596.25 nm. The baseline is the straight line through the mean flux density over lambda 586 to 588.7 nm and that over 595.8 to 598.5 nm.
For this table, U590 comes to 14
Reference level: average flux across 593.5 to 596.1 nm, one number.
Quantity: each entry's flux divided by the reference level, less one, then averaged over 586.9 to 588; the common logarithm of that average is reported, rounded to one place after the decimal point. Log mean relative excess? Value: -1.5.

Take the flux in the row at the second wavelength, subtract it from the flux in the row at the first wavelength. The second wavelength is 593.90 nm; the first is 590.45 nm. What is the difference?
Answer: -0.5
